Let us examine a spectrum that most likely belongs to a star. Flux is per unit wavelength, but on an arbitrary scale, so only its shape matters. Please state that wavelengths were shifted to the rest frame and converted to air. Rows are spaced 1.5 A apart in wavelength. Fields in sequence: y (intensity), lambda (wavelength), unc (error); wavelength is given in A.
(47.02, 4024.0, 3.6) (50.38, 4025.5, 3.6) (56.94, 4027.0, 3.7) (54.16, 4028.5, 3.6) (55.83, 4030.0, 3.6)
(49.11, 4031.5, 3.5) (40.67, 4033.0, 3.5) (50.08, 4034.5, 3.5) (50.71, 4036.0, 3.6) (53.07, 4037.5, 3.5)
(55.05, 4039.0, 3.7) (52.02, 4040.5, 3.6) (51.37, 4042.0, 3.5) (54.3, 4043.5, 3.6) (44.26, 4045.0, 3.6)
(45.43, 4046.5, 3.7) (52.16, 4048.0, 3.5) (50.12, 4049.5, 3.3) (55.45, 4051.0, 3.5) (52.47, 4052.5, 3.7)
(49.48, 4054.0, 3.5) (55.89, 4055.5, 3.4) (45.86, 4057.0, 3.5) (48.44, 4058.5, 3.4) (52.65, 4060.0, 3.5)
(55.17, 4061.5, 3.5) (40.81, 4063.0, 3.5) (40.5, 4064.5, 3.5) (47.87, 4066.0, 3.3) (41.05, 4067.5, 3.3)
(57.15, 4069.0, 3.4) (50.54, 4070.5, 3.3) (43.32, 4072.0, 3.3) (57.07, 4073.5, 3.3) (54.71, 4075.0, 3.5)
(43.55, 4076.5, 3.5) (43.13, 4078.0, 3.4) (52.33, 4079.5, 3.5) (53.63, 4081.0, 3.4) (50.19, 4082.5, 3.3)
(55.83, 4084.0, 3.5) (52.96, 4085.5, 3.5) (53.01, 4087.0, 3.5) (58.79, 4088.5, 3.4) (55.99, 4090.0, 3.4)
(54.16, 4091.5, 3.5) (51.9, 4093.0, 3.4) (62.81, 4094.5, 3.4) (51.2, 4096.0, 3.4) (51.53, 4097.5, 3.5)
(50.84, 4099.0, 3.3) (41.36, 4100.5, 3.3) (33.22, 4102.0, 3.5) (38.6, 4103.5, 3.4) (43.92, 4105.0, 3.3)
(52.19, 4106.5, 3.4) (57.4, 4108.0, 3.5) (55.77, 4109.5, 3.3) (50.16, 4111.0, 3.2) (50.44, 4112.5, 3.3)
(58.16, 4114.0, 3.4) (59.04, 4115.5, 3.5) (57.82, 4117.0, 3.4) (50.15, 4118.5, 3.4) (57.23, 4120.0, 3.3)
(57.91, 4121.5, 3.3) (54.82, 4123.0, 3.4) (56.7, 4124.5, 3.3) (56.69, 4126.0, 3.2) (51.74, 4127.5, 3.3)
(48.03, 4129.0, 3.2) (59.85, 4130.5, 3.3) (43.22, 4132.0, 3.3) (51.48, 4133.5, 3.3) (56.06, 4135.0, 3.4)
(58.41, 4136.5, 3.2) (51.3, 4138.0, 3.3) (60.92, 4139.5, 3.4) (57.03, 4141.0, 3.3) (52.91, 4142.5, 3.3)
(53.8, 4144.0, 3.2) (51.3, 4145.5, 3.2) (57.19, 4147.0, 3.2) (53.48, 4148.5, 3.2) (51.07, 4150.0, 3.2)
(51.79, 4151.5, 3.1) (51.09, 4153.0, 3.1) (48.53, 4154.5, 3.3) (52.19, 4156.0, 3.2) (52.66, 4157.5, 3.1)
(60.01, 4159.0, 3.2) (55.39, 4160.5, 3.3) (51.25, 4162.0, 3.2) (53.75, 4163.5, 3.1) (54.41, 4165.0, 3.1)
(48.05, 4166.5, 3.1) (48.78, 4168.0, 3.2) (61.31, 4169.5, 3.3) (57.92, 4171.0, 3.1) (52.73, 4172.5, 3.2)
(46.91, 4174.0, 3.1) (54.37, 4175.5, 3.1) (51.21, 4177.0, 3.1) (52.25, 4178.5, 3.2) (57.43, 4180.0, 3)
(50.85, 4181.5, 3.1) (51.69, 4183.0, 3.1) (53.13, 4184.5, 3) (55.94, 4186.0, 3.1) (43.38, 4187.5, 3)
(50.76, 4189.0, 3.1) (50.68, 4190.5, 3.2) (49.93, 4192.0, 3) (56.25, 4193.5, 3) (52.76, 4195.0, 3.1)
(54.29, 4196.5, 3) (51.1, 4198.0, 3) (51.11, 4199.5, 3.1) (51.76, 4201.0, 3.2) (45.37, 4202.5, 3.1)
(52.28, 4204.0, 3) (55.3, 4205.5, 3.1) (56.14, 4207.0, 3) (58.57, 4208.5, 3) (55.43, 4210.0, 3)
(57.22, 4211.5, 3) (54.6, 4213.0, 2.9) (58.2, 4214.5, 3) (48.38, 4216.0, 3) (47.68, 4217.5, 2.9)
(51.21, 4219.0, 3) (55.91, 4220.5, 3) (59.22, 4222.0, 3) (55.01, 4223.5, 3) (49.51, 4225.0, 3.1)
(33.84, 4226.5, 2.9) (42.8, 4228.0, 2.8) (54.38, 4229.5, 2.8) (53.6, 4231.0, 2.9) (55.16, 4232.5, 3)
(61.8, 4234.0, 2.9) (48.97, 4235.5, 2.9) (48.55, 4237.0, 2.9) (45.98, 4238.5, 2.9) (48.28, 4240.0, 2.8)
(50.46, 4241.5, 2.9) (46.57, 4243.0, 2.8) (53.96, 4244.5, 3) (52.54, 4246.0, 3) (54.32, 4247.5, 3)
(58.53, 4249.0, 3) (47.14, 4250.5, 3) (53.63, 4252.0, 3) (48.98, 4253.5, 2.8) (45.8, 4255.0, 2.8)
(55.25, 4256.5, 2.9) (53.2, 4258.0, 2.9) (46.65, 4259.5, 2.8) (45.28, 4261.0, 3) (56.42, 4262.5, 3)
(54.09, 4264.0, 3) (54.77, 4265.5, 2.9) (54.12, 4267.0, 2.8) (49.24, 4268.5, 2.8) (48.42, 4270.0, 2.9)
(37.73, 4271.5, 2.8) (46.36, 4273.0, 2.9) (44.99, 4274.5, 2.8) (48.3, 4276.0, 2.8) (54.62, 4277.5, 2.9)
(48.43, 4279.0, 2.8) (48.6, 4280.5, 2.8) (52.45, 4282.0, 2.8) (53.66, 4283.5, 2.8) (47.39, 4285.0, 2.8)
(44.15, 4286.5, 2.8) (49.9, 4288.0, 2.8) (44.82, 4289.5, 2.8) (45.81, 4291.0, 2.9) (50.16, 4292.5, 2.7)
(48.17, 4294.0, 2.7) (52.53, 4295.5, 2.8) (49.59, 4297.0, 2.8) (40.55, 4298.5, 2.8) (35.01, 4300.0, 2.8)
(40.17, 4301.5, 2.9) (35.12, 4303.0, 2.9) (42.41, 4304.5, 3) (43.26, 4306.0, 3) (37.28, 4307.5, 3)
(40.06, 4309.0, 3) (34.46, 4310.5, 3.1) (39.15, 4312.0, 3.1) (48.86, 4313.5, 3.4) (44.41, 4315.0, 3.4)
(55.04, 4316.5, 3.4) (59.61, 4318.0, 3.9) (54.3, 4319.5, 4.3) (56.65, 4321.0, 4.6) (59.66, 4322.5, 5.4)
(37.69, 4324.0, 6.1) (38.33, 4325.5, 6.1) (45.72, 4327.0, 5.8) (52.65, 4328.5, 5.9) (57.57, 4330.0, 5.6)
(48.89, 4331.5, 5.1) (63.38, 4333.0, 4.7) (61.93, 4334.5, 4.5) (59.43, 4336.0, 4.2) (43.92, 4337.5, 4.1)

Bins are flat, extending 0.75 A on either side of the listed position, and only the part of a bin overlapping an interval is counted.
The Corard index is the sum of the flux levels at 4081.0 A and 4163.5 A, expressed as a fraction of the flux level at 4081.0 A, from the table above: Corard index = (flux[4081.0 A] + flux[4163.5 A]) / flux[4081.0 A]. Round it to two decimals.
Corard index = 2.00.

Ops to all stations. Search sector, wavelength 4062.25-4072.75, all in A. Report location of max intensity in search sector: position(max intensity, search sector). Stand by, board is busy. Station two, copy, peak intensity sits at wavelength 4069.0 A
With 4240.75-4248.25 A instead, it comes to 4247.5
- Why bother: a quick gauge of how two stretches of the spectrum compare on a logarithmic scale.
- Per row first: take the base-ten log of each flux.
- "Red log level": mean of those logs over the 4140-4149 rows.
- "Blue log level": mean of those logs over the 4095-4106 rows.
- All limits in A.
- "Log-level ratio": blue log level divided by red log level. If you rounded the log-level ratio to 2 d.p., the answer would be 0.95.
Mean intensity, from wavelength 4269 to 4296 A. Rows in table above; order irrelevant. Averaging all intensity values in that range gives 48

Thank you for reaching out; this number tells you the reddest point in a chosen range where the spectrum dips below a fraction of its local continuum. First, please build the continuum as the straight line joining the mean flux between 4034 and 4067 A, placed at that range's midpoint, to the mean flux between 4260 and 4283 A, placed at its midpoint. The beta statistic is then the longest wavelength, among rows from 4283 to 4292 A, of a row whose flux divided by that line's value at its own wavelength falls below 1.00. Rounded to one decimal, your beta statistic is 4291.0 A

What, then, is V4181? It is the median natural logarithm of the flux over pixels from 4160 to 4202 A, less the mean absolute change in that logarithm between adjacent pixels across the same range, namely 3.88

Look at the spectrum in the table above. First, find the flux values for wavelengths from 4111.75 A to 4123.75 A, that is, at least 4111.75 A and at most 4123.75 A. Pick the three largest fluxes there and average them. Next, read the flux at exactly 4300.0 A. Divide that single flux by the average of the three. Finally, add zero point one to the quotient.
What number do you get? 0.70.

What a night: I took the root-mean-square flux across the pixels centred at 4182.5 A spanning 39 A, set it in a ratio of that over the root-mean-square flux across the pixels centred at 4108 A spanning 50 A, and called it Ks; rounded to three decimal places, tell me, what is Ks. 0.993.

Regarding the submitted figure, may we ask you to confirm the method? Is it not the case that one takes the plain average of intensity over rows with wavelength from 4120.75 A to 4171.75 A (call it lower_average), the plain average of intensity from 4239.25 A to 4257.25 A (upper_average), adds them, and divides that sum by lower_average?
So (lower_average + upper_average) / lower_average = 1.95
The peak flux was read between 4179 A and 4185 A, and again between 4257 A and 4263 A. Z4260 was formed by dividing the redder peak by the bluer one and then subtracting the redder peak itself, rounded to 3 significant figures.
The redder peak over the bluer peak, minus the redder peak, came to -55.4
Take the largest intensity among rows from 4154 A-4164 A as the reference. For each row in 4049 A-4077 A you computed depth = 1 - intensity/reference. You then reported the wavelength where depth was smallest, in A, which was 4069.0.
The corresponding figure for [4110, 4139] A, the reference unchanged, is 4130.5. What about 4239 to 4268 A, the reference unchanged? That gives 4249.0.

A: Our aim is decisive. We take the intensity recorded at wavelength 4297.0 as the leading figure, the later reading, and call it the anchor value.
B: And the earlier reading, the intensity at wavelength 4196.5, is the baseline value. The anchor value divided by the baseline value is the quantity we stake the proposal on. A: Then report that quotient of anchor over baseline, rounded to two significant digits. 0.91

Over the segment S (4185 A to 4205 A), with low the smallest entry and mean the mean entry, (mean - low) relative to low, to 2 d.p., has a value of 0.18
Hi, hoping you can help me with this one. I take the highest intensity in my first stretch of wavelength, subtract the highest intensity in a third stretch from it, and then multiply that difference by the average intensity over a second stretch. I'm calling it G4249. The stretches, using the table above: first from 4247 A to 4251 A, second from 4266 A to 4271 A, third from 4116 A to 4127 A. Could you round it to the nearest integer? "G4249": 31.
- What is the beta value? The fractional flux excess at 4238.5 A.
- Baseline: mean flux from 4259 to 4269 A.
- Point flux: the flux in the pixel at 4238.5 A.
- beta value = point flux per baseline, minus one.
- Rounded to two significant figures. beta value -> -0.11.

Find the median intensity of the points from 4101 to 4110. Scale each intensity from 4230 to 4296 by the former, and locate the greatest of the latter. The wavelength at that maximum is 4234.0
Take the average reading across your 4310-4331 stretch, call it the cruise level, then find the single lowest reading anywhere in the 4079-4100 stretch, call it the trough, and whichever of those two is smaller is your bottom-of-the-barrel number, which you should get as 49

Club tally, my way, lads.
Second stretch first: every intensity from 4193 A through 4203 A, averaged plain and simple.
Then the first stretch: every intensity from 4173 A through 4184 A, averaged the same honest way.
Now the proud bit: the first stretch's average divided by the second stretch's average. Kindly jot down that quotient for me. 1.01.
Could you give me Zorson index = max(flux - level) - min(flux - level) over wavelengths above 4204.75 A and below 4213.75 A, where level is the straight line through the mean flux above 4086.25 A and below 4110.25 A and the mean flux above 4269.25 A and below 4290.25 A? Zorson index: 3.9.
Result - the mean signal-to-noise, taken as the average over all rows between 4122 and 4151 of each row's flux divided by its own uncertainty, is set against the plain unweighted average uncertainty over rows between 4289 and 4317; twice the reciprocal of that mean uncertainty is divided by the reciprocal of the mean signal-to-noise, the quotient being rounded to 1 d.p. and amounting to 11.1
